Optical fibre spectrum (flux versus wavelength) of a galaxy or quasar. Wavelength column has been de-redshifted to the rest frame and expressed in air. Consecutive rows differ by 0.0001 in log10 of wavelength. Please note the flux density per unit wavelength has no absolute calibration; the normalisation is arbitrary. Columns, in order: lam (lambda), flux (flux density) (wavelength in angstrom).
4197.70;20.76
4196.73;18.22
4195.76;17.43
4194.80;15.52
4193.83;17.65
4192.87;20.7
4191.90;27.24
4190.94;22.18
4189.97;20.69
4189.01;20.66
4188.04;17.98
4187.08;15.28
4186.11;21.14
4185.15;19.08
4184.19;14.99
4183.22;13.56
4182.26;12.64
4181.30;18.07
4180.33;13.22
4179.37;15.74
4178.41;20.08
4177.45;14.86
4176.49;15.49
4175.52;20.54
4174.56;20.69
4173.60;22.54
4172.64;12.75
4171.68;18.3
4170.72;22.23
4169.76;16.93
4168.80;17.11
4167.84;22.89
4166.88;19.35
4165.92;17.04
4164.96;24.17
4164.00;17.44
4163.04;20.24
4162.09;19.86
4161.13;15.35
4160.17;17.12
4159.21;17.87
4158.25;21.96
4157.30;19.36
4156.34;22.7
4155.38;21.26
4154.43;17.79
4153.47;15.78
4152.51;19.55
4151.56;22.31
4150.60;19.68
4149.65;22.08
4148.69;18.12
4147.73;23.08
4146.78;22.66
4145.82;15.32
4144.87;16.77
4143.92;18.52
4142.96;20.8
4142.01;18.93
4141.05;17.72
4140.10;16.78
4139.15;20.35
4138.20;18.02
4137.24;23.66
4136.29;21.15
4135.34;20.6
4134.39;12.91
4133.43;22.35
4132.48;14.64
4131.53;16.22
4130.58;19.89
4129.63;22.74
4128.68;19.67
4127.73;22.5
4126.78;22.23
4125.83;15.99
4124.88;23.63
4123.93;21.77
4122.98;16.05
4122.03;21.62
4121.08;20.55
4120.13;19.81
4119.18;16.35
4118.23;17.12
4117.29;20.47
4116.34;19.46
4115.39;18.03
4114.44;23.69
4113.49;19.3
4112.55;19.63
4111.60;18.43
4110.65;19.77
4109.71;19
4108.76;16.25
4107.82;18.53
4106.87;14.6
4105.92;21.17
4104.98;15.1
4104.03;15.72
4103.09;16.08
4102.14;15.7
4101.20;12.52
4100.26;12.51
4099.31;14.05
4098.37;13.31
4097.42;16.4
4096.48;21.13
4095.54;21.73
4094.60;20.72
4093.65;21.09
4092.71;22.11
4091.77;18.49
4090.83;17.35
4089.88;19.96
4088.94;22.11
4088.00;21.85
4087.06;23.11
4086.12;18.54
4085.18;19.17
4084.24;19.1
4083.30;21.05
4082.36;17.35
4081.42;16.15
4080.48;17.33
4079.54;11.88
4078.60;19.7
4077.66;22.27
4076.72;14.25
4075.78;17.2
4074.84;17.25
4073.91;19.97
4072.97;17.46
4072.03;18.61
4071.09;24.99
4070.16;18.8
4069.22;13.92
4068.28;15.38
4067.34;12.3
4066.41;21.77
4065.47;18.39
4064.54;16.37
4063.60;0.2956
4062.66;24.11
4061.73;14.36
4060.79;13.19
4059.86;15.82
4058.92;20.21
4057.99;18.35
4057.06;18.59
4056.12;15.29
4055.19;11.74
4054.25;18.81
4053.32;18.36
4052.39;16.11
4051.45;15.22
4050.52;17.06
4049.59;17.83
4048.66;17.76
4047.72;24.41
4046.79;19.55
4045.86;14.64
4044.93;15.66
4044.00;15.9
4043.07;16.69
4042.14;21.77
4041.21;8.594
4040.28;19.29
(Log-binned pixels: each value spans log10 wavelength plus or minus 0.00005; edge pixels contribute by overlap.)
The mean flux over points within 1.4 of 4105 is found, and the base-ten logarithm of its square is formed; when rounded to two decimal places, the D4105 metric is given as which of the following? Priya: 2.48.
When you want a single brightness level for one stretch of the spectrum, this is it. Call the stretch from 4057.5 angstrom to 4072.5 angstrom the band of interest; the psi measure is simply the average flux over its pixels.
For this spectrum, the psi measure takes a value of 16.7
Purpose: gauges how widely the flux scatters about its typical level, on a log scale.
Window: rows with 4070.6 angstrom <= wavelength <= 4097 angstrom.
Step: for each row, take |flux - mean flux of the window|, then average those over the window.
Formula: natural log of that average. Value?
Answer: 0.8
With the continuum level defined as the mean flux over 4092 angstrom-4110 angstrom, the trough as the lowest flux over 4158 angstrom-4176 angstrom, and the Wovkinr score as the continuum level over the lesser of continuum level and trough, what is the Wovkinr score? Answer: 1.35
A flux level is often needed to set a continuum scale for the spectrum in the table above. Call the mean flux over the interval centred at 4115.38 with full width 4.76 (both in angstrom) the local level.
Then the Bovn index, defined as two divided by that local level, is 0.099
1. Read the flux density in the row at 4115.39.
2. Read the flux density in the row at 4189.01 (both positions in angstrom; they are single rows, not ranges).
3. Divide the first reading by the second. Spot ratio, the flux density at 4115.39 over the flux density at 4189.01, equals 0.87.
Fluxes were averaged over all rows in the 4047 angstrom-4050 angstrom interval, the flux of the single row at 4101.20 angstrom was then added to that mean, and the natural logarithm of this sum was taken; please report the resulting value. 3.48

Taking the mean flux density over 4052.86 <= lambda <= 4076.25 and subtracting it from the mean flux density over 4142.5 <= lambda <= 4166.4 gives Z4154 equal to 2.6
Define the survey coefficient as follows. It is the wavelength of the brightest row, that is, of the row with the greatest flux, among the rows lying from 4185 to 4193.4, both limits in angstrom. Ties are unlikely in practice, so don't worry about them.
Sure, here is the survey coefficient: 4191.90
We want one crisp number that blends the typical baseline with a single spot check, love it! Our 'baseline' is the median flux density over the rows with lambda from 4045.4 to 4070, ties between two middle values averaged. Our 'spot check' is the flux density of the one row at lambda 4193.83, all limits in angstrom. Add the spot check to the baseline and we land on 34.4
